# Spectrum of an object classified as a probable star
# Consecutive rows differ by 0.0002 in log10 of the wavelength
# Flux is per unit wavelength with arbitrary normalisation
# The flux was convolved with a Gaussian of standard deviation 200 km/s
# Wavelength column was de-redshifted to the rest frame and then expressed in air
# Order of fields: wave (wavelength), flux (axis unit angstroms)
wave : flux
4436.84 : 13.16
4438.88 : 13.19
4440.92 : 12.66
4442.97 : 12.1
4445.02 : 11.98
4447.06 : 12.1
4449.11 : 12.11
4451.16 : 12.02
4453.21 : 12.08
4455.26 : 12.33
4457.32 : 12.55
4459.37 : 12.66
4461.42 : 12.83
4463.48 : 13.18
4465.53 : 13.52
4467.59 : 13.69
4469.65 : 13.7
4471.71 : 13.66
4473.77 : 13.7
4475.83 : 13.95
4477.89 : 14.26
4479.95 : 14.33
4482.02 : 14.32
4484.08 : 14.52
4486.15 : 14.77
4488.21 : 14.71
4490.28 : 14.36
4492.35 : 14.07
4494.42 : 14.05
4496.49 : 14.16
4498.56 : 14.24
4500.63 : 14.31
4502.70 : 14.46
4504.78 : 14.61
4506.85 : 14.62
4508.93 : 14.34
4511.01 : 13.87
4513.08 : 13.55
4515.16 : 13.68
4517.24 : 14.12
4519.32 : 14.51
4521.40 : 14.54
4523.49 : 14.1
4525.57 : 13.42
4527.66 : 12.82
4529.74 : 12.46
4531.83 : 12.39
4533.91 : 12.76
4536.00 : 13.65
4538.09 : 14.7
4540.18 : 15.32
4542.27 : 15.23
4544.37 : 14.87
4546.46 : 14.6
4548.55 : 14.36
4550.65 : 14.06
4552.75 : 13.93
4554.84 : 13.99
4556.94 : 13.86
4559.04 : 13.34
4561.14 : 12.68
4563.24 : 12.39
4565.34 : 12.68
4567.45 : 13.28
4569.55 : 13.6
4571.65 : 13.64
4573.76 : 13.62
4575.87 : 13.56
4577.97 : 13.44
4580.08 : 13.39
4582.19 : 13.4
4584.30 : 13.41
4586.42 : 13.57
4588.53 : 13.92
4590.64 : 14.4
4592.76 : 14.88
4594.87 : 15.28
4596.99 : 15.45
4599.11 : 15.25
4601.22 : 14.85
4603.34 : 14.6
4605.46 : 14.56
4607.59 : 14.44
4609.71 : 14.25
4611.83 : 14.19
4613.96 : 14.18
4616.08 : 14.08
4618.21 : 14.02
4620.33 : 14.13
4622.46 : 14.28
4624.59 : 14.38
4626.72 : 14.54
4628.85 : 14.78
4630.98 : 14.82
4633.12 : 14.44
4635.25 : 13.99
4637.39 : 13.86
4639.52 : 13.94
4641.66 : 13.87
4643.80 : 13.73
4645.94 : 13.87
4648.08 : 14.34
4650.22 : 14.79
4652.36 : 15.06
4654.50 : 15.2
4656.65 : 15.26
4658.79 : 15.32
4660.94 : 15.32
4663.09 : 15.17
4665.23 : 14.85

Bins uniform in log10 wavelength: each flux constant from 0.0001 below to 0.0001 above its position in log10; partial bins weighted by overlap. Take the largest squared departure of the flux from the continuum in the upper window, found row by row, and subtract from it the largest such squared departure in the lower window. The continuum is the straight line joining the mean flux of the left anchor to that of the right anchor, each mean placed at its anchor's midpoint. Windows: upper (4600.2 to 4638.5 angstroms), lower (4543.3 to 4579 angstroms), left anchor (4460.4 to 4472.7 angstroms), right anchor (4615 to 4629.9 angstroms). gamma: -2.1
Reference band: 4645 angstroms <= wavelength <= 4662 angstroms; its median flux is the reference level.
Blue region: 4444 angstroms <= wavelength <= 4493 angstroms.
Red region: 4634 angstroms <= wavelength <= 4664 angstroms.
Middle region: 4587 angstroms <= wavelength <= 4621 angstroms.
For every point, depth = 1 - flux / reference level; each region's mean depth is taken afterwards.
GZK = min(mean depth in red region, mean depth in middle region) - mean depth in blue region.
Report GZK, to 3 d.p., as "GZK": -0.077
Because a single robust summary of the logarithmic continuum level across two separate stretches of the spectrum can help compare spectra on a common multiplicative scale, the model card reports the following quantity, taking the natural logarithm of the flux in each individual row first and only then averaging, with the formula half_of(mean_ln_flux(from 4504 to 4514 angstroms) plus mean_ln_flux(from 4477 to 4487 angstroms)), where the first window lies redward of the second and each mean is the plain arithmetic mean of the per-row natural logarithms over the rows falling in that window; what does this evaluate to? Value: 2.66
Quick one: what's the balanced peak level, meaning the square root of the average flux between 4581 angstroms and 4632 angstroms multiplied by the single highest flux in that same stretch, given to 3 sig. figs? 14.9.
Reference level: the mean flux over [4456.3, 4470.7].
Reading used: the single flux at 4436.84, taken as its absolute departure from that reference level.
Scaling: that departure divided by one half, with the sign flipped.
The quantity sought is 0.0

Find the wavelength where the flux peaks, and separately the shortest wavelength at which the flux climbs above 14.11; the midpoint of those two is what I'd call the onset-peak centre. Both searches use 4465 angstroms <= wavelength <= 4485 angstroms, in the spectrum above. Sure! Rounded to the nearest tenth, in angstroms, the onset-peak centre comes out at 4481.0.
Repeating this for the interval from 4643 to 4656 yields 4651.3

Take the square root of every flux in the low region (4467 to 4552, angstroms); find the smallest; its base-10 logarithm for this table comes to 0.547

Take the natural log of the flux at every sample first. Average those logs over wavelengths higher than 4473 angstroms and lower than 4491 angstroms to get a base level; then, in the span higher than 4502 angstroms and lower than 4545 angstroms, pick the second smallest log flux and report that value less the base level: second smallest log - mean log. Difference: -0.14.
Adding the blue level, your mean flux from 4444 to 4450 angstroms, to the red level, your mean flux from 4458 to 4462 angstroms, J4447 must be 24.8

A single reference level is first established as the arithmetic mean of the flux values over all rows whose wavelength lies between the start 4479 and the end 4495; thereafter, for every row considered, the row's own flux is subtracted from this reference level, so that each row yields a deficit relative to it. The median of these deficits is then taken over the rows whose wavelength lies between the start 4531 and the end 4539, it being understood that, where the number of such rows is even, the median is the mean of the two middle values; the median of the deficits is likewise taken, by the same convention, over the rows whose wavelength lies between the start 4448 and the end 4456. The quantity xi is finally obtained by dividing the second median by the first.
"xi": 1.9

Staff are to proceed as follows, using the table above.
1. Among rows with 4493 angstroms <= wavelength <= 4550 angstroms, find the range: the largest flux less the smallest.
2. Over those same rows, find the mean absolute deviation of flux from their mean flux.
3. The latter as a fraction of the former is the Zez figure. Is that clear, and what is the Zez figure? 0.202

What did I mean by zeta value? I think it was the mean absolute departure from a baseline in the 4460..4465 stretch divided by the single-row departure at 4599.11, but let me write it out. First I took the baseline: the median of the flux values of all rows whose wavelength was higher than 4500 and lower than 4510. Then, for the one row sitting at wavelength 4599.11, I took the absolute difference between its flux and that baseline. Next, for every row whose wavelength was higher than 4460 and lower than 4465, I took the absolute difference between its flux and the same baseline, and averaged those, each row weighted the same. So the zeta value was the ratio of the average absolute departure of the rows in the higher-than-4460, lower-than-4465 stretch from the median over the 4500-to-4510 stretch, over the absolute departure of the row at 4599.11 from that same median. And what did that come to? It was 1.8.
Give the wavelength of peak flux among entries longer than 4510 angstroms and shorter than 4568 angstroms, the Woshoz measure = 4540.18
